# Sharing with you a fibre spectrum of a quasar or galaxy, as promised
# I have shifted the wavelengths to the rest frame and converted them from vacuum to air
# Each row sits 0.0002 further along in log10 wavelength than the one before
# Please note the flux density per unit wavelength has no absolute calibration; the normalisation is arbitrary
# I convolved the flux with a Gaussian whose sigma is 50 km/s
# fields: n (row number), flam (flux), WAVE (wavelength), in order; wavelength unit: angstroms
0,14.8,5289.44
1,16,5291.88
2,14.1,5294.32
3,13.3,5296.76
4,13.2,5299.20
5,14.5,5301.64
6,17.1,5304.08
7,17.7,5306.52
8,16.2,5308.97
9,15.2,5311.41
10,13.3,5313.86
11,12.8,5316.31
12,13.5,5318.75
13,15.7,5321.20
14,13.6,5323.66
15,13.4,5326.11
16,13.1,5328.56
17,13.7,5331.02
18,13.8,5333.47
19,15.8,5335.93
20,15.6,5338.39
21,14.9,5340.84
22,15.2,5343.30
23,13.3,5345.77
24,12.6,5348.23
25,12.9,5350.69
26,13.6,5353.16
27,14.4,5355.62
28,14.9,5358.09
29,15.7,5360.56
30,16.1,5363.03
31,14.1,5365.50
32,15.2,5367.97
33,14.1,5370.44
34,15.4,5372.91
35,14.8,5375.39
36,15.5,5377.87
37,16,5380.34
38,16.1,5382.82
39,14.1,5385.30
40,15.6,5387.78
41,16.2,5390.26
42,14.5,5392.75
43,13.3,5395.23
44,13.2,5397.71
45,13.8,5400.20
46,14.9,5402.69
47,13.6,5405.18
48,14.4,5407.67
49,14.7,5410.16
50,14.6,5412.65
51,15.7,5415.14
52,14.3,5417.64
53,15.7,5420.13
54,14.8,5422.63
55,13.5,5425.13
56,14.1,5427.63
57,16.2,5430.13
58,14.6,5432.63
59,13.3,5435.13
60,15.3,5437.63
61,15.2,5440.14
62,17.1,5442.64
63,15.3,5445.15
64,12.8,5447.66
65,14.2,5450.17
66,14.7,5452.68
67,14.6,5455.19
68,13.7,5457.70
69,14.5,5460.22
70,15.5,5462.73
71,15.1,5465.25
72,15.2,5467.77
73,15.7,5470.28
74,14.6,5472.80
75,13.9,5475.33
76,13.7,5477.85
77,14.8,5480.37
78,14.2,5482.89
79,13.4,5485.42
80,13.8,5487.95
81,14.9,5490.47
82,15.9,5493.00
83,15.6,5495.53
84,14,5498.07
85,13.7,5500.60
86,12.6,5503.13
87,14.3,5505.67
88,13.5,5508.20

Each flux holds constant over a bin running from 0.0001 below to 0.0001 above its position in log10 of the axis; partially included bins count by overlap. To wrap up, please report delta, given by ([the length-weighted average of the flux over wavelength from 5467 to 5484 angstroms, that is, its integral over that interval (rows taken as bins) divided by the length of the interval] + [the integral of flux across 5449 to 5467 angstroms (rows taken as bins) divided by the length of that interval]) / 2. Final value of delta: 14.60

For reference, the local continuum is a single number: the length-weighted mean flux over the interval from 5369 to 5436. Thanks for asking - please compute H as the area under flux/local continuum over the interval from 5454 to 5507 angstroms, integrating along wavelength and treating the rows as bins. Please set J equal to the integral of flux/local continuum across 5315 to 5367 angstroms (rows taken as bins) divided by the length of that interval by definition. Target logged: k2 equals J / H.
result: 0.0186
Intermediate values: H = 52.1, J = 0.97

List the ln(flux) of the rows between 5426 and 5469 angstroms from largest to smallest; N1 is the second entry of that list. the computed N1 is 2.79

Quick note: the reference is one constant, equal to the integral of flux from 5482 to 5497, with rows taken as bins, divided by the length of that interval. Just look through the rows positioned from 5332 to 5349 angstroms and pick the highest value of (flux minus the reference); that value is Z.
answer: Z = 1.2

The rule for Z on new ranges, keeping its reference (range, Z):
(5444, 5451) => 0.7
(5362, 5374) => 1.5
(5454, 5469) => 0.9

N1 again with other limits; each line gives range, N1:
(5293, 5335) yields 2.84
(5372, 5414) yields 2.78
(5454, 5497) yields 2.75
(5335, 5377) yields 2.76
